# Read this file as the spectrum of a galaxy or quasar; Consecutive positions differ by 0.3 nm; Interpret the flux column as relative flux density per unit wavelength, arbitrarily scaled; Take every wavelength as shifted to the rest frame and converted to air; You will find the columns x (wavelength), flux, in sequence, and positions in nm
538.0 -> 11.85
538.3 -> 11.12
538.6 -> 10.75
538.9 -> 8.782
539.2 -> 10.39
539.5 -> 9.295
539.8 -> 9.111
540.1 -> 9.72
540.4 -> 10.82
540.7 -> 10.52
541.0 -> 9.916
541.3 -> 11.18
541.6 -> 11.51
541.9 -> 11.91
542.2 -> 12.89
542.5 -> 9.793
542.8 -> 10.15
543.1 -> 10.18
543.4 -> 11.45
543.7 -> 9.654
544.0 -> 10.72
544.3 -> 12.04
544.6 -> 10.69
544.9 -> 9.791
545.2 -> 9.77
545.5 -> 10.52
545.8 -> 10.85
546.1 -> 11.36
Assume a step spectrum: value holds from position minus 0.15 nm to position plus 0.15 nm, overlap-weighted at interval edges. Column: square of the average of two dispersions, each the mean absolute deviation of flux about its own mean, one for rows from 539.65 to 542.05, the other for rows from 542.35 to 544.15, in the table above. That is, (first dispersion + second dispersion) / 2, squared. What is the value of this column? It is 0.4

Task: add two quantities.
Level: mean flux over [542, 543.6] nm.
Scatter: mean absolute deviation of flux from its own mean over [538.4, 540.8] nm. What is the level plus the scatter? 11.6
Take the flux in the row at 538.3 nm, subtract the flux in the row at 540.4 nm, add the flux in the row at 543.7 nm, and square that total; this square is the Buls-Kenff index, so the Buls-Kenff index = 99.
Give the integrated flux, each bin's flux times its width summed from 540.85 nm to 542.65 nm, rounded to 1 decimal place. 20.2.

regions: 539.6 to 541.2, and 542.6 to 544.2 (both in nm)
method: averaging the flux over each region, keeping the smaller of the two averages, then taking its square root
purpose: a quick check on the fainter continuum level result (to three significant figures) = 3.17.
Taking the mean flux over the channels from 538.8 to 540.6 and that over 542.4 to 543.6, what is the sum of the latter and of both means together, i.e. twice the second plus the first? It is 30.5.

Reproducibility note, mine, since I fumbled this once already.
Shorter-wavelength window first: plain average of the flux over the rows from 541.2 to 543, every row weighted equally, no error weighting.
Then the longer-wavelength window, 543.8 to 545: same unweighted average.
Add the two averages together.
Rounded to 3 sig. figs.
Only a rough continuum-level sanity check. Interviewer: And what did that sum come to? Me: 22.0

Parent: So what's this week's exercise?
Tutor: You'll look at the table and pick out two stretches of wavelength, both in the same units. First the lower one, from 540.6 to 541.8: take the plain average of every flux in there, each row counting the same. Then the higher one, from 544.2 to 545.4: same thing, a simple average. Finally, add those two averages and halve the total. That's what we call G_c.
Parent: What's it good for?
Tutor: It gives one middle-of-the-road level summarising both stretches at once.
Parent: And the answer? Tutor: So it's 10.7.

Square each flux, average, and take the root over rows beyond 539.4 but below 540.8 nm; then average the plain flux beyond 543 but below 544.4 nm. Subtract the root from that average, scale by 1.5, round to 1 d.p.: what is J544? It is 1.3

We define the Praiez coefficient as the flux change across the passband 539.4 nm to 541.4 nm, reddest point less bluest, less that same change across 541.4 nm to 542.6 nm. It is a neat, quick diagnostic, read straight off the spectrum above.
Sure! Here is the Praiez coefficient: 3.6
